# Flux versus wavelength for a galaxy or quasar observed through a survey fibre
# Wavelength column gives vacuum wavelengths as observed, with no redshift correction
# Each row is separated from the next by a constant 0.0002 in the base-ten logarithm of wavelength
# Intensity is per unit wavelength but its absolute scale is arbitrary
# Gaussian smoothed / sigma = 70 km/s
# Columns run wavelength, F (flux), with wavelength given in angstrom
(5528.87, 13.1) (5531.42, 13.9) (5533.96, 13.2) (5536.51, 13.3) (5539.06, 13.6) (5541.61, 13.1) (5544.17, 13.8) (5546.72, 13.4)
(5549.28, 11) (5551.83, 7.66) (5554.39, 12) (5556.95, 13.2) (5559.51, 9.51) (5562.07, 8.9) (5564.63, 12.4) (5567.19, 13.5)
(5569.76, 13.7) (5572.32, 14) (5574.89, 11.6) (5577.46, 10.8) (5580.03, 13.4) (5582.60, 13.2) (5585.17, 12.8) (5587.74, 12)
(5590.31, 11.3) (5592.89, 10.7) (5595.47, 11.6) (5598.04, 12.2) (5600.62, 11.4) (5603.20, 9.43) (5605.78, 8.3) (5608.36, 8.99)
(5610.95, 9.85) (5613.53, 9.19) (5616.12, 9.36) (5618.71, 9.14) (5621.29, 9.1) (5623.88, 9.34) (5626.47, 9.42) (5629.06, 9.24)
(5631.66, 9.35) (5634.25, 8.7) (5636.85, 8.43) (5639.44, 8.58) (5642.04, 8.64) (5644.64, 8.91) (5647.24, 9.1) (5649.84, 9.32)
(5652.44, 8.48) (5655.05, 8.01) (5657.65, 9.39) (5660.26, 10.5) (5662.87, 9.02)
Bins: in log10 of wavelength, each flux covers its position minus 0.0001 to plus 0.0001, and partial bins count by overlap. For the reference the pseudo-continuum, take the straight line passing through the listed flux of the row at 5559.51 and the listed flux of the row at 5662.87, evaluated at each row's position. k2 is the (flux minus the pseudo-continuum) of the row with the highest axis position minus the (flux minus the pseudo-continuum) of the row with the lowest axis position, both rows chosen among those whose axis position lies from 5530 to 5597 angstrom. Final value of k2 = -2.0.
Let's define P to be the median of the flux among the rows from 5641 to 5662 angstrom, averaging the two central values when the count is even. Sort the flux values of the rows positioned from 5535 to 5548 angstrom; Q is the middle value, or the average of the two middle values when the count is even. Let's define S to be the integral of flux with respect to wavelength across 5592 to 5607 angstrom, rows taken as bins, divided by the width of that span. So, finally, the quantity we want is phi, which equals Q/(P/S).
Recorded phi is 16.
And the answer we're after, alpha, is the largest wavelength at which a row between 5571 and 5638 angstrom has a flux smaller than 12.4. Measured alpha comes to 5636.85 angstrom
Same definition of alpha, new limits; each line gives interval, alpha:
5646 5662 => 5660.26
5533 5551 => 5549.28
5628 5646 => 5644.64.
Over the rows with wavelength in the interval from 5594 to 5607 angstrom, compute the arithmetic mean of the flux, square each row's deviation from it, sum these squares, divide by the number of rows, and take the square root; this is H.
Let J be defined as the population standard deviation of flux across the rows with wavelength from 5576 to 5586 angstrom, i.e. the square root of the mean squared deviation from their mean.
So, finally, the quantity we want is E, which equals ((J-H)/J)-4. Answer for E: -4.4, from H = 1.47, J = 1.0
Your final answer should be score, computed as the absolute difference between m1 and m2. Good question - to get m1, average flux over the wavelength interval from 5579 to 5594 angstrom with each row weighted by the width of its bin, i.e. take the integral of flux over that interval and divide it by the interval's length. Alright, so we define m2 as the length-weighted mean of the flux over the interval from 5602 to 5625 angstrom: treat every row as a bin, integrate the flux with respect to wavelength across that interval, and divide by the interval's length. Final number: 3.0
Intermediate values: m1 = 12.2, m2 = 9.2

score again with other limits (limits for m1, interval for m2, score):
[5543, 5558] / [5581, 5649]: 1.9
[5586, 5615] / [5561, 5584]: 1.9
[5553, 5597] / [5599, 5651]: 2.8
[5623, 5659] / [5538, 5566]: 2.8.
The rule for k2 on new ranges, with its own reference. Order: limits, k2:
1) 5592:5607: -2.3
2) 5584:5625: -3.3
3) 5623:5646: -0.3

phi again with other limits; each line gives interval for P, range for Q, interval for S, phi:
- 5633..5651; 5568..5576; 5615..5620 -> 15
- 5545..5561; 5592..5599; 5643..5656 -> 9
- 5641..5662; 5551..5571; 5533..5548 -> 18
